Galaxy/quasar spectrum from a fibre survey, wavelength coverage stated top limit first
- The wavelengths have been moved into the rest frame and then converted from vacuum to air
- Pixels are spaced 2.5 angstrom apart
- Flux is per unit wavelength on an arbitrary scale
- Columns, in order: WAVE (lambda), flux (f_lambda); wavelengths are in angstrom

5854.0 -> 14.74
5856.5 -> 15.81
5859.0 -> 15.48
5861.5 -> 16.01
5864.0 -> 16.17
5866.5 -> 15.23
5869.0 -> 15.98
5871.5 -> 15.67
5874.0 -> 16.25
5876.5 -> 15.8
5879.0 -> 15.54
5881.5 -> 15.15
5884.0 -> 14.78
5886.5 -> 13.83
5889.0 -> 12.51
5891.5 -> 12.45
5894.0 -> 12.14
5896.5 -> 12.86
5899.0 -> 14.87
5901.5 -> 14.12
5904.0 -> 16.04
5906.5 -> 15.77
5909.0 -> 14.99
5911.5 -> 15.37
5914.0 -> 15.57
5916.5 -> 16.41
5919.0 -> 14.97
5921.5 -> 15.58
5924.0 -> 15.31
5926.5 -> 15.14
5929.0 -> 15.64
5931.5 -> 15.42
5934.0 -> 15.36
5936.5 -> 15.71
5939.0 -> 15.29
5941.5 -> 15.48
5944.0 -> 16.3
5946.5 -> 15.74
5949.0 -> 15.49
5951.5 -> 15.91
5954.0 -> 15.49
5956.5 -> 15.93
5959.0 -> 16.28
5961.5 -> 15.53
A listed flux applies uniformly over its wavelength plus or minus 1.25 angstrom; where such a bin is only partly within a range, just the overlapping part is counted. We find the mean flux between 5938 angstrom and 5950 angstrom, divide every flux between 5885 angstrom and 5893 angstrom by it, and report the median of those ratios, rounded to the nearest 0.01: 0.80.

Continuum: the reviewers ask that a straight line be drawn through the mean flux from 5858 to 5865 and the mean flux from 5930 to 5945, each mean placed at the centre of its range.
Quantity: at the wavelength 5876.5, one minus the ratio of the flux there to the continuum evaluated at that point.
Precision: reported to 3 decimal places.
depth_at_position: 0.002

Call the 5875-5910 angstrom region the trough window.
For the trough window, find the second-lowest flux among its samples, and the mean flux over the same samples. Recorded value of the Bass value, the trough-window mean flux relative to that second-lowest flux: 1.15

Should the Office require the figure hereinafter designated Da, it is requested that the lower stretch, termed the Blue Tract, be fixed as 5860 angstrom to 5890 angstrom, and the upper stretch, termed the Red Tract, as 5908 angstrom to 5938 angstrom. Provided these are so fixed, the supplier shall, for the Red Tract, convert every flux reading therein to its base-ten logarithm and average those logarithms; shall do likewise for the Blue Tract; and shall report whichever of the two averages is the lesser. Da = 1.18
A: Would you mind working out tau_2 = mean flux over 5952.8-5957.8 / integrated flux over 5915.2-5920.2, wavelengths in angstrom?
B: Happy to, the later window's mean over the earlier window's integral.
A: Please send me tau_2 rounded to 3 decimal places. 0.200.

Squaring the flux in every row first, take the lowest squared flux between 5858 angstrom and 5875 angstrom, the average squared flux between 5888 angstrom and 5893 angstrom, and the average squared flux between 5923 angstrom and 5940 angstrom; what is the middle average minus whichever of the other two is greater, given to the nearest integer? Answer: -82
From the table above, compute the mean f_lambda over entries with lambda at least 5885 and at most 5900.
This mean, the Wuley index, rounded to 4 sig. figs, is 13.11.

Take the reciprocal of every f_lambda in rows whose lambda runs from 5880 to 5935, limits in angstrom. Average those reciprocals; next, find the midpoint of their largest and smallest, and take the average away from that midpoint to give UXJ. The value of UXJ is 0.0033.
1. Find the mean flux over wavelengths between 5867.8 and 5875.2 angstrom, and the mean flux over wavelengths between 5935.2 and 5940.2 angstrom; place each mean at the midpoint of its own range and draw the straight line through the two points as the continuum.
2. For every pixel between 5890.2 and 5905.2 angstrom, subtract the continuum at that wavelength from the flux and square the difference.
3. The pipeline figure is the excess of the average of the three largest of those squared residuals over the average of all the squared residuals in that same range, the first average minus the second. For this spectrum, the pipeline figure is 5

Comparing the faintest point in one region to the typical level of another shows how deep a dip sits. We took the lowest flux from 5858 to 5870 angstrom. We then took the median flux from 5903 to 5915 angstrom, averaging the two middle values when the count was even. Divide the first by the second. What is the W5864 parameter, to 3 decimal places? 0.978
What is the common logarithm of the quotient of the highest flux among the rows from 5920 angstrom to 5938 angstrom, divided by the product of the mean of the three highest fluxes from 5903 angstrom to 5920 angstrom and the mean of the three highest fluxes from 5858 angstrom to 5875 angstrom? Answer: -1.22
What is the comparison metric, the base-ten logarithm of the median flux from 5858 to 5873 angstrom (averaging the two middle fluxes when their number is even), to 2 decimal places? 1.20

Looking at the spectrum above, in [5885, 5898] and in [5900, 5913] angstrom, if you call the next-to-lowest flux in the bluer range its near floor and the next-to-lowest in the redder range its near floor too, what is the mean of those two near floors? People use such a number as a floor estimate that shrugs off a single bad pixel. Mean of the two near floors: 13.7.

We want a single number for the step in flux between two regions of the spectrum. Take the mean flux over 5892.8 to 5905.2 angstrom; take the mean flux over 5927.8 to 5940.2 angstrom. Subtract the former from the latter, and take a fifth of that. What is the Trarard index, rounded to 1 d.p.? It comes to 0.3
